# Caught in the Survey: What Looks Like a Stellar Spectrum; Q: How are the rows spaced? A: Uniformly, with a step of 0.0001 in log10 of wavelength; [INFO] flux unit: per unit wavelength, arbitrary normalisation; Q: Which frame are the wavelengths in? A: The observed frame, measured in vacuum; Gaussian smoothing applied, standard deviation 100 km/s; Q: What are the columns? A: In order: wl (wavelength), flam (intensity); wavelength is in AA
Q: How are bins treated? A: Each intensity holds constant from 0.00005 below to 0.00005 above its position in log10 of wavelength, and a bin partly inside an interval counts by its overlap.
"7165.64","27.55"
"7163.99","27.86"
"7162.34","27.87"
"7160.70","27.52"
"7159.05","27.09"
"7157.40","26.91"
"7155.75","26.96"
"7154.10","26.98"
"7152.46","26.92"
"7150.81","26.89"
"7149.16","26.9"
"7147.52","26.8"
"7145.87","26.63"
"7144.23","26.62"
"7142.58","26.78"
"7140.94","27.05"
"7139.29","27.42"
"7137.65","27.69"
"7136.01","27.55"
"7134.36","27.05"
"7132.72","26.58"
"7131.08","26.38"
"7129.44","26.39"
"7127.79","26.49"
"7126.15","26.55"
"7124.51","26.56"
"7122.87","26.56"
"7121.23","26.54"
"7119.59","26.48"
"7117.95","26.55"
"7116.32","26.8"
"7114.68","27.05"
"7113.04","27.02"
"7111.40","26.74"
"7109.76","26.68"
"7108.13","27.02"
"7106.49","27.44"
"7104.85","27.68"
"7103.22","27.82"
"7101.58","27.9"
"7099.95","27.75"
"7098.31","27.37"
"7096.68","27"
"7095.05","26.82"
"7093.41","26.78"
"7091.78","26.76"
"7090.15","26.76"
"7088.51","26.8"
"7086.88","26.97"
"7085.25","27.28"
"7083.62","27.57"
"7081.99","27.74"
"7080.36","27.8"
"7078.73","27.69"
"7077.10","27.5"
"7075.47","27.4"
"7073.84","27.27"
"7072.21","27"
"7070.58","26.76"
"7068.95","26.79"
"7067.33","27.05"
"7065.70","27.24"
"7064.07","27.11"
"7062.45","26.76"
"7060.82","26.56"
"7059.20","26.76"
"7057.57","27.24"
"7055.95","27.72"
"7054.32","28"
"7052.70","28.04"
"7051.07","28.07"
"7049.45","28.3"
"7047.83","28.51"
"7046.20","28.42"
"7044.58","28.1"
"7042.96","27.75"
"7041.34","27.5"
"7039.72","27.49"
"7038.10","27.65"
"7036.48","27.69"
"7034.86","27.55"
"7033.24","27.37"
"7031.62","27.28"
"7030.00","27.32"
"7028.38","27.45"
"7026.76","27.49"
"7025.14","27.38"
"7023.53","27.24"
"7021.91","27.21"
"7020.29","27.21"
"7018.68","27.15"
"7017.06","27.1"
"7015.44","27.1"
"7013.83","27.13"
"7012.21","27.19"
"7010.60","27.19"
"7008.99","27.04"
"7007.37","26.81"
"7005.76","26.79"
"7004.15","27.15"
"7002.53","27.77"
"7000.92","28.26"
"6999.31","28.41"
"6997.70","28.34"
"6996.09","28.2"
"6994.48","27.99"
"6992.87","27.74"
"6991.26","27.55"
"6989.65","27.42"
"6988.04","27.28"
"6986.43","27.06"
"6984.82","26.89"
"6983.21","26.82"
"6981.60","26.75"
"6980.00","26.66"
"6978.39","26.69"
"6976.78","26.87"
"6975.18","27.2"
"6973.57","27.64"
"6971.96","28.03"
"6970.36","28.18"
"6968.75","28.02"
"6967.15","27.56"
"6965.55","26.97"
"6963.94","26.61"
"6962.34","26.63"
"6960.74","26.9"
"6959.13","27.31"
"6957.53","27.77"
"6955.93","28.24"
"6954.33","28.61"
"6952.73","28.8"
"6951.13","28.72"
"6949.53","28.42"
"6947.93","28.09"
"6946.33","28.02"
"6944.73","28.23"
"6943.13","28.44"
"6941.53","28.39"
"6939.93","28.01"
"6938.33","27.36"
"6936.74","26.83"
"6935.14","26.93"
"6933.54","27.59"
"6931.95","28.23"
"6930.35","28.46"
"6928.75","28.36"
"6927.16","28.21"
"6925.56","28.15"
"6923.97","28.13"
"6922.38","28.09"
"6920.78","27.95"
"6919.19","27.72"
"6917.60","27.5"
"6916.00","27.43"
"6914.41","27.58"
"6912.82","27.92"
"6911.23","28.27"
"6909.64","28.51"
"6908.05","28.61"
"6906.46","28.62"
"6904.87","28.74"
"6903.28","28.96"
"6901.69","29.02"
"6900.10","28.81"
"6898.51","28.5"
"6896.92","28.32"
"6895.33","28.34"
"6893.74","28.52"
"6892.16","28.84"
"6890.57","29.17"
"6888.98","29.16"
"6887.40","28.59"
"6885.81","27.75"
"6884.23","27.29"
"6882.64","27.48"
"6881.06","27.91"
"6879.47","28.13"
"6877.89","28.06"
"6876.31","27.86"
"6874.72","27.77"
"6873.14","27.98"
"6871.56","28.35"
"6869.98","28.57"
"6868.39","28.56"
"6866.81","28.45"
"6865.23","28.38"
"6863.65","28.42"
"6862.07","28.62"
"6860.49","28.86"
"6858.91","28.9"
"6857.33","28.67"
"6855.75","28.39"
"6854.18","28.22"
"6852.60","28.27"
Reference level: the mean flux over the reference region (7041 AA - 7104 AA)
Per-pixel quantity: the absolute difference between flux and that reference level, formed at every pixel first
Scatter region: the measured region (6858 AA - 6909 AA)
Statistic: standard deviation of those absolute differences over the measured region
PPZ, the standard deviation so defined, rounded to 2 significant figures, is 0.45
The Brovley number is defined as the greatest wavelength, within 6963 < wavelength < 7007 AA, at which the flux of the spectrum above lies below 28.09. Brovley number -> 7005.76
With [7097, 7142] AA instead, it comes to 7140.94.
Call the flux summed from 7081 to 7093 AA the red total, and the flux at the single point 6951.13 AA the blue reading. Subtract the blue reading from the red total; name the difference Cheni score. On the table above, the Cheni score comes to 161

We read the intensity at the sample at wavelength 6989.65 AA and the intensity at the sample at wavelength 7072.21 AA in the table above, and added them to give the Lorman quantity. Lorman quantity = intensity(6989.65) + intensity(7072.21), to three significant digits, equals 54.4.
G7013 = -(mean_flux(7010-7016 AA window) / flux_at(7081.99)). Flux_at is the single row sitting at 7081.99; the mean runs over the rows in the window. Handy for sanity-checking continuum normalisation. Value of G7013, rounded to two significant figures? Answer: -0.98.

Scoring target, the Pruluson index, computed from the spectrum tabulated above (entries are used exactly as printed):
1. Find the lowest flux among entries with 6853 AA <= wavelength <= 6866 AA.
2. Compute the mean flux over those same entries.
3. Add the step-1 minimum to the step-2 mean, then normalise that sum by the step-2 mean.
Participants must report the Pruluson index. 1.99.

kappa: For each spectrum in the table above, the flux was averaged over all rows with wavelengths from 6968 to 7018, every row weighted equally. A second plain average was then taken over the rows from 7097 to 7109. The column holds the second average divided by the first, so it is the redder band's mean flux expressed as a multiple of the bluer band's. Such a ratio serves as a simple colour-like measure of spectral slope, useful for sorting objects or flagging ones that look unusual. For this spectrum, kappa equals 1.01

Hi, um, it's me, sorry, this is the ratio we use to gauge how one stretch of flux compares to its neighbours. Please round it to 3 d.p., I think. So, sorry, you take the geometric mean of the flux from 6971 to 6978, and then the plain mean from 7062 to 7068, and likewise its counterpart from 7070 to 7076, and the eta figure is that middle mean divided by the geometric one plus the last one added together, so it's 0.496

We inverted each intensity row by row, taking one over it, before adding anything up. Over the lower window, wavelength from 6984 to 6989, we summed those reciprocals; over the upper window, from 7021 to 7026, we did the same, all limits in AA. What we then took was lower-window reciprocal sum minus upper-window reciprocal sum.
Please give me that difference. 0.0008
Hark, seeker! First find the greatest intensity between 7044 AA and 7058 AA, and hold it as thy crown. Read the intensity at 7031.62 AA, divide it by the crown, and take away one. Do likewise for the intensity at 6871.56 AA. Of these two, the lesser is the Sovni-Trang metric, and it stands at -0.043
